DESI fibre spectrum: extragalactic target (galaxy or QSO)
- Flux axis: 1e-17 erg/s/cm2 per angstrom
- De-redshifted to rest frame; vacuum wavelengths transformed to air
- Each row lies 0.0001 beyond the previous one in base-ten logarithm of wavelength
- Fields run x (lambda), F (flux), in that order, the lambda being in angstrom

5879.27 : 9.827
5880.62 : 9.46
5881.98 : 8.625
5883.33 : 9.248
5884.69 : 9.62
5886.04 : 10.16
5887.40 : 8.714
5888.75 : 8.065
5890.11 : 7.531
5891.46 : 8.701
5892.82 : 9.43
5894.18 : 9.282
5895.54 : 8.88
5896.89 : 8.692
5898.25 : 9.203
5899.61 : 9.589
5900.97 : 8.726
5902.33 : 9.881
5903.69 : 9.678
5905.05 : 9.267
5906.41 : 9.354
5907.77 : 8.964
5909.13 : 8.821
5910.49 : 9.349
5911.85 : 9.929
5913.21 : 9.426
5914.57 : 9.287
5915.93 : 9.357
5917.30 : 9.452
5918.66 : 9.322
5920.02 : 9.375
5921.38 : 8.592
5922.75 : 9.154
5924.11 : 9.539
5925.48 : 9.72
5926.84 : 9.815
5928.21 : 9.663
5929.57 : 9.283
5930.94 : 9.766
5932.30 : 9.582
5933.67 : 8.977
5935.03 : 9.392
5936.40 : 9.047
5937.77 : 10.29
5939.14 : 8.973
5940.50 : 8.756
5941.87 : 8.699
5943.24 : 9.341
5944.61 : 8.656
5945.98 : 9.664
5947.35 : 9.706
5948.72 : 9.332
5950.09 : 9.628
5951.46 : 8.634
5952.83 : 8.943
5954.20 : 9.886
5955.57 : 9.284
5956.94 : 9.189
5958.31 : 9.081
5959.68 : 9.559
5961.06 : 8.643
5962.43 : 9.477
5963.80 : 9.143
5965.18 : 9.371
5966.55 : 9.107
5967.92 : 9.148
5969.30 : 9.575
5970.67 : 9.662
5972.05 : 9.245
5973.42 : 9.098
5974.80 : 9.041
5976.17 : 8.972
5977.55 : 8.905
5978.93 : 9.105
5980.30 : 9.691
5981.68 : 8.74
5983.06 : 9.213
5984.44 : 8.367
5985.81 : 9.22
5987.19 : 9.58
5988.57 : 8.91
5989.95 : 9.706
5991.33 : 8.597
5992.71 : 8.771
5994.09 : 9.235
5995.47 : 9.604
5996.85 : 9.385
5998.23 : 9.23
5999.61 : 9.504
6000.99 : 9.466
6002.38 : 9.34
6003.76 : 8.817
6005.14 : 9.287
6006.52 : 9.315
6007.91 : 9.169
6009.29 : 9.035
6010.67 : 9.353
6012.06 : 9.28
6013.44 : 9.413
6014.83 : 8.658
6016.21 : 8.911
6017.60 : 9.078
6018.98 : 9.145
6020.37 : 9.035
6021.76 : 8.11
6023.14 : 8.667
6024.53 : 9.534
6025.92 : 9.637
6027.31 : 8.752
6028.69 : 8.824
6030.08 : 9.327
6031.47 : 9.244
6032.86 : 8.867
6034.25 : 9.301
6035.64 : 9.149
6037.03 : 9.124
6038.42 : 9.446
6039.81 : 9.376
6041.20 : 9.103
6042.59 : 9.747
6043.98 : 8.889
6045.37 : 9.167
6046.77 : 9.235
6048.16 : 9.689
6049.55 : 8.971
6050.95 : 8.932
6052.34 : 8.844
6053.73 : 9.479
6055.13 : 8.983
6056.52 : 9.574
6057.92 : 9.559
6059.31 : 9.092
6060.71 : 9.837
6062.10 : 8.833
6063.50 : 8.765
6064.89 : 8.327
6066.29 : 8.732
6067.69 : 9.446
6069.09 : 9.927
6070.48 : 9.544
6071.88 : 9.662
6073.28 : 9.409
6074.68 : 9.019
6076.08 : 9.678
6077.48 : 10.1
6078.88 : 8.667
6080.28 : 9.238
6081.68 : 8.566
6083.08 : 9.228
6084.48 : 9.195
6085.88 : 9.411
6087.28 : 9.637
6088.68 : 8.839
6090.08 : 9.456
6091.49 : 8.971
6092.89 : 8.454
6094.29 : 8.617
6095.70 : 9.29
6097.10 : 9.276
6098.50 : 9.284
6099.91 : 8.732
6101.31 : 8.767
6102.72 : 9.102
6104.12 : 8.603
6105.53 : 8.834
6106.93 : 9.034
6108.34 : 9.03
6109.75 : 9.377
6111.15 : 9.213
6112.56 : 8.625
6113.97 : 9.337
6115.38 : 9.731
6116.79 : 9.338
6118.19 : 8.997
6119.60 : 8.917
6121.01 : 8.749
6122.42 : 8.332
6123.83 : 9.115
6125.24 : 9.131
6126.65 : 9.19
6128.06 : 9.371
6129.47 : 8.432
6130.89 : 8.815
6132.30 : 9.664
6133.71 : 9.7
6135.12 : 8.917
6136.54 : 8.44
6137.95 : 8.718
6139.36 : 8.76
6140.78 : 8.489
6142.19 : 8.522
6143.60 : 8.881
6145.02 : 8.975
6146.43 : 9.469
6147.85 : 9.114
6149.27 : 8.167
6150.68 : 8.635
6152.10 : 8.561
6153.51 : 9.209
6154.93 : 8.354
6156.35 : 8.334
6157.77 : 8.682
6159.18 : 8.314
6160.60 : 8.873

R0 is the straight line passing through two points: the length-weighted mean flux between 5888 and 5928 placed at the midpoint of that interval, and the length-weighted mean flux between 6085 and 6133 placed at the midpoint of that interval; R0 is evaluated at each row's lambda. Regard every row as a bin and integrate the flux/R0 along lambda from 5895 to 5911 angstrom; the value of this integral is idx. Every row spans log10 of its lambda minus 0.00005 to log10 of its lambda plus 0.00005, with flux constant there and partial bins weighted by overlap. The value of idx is 16.0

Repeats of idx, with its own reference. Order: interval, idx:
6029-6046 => 17.2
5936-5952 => 16.1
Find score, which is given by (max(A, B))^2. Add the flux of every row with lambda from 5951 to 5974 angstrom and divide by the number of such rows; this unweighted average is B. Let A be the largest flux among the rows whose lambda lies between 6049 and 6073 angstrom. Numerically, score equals 99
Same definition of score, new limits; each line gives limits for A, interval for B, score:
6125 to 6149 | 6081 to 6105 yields 94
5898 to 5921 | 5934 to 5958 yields 99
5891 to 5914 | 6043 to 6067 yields 99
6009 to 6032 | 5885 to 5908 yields 93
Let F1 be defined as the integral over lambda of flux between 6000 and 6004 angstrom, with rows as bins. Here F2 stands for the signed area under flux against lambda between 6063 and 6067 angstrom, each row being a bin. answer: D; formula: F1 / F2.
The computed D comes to 1.08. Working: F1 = 37.1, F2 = 34.4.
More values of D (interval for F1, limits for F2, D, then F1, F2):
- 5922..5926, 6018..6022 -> 1.06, 37.7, 35.4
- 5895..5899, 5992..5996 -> 0.97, 35.8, 36.7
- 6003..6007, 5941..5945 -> 1.03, 36.6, 35.6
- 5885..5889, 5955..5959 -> 1.00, 36.6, 36.8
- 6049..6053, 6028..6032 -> 0.98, 35.6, 36.5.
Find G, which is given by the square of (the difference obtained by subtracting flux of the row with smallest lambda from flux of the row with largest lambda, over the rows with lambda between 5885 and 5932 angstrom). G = 0.16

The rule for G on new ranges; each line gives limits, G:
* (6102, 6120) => 0.03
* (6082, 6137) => 0.62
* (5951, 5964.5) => 0.26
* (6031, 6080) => 0.33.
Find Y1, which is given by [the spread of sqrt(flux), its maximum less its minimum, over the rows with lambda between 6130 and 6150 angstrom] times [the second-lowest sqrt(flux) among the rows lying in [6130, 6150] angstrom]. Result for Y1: 0.75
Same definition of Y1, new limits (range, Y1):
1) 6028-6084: 0.86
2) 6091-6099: 0.41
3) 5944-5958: 0.61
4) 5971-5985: 0.65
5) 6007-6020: 0.37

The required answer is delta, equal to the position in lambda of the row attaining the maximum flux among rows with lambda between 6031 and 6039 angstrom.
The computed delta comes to 6038.42 angstrom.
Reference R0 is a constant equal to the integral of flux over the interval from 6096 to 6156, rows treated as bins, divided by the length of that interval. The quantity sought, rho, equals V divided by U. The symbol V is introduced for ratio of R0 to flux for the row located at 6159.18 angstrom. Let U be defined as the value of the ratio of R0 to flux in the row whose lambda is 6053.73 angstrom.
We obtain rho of 1.14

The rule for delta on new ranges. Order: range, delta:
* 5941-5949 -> 5947.35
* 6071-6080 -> 6077.48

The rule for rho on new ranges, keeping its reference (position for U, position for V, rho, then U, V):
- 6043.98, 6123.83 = 0.98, 1.007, 0.98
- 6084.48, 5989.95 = 0.95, 0.973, 0.92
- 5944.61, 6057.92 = 0.91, 1.034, 0.94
